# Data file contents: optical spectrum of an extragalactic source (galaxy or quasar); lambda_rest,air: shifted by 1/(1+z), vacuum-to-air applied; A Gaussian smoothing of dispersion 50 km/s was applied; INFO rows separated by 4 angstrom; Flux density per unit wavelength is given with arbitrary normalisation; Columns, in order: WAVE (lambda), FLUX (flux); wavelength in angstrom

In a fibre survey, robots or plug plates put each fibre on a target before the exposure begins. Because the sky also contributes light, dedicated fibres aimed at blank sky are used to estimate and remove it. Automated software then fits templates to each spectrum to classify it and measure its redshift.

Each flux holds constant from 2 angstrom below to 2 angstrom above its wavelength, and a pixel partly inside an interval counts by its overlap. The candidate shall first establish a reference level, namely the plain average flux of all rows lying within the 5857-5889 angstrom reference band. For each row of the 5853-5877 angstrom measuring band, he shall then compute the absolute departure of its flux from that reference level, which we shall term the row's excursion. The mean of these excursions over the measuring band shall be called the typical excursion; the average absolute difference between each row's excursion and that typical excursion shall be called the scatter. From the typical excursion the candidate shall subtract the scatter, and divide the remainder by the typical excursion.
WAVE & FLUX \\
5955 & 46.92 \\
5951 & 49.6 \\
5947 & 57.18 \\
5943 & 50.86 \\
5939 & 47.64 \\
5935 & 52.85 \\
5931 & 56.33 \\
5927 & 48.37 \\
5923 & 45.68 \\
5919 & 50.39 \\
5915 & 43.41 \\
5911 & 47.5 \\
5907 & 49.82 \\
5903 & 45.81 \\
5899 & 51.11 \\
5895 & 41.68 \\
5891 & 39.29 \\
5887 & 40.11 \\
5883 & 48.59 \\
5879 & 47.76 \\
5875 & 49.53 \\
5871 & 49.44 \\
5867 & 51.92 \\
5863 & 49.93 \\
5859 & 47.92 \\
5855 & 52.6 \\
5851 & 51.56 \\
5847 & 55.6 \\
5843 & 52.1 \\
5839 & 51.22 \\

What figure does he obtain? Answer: 0.39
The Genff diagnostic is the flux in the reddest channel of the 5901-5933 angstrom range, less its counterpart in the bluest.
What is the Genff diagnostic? 11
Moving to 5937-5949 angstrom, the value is 10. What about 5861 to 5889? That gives -10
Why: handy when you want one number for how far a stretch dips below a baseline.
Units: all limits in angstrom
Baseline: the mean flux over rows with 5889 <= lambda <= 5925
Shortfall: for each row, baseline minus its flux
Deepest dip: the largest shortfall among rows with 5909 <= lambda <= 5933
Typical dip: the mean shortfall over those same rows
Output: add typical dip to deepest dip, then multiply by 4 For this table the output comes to 1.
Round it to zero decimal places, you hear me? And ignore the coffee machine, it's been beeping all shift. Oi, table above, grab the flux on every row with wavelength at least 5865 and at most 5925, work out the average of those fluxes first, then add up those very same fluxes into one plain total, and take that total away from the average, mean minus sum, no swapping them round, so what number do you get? -655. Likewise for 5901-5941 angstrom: -439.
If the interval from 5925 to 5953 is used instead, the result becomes -311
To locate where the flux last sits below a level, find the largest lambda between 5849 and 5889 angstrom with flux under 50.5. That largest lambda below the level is 5887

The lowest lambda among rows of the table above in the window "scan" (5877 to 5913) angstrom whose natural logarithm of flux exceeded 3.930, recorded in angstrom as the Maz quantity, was 5899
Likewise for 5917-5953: 5931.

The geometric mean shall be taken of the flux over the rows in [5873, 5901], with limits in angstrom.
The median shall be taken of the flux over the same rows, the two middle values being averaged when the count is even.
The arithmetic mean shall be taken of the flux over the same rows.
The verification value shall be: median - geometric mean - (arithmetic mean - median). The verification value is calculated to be 4.9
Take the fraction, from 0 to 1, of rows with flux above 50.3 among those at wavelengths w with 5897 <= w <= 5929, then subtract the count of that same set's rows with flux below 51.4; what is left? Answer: -8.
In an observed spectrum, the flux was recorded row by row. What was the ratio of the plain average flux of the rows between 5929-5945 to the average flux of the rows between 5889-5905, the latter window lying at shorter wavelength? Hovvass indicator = 1.17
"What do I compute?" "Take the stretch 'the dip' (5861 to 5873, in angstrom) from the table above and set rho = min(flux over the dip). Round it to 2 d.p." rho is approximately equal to 49.44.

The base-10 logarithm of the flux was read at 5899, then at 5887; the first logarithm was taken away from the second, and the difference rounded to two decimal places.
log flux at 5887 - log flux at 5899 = -0.11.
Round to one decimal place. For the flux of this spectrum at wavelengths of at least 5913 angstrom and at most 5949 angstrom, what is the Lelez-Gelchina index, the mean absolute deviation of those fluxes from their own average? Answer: 3.6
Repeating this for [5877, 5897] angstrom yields 3.8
